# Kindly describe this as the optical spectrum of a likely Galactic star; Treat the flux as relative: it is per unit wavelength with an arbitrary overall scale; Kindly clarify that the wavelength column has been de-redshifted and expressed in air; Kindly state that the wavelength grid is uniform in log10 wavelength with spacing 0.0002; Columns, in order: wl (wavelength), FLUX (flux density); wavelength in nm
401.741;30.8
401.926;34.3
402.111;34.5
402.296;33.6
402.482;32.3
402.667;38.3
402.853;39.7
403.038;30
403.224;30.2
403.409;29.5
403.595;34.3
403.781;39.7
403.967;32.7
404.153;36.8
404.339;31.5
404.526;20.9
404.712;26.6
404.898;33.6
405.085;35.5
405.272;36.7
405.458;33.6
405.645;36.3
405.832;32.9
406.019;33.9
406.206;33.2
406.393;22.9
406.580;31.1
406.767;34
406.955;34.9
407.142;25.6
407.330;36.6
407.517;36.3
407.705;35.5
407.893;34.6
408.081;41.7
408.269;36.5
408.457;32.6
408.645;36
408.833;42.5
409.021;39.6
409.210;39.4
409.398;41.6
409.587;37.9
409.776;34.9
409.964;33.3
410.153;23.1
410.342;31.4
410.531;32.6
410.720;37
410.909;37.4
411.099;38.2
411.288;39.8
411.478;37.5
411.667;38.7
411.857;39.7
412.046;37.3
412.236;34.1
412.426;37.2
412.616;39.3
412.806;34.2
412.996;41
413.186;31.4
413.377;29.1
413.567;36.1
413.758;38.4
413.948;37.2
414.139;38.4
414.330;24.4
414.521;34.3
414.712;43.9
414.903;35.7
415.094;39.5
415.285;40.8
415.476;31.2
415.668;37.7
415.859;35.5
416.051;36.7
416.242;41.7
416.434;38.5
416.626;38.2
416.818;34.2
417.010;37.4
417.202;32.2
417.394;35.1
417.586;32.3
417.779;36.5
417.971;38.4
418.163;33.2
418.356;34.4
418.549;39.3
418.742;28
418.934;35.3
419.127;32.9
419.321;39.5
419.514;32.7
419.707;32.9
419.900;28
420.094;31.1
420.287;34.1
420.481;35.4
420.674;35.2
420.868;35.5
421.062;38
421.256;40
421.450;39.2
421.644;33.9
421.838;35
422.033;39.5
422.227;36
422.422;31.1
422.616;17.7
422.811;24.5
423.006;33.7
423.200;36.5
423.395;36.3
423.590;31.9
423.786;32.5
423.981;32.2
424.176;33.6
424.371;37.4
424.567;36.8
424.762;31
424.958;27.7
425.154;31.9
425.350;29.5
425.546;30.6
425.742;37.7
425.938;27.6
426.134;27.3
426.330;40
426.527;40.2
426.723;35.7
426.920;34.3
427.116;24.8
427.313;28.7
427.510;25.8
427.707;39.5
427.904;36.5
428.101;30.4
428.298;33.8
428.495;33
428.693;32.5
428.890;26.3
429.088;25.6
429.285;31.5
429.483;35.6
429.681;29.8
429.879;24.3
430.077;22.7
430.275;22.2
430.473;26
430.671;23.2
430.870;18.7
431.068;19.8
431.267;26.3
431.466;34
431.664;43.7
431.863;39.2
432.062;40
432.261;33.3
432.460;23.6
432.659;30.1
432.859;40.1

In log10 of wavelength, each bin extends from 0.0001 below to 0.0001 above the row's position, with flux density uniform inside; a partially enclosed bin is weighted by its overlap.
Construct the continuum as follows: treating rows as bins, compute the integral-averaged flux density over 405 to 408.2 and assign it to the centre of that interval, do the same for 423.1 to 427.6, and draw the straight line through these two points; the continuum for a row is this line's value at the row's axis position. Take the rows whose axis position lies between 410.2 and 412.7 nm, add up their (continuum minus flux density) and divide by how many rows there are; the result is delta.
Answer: -3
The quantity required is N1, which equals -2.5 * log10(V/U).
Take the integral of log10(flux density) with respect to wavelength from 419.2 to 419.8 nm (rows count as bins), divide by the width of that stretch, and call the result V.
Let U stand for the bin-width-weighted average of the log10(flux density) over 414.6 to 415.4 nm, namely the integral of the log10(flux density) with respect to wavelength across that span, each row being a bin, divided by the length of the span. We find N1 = 0.040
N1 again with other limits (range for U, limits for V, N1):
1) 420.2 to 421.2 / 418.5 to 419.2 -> 0.021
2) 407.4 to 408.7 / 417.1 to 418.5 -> 0.012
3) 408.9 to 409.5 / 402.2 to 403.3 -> 0.052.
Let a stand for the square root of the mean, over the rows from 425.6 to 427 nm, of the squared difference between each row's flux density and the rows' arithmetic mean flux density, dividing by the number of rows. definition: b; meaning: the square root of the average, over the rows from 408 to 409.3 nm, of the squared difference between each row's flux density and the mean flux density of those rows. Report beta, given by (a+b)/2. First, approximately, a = 5.0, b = 3.2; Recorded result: 4.1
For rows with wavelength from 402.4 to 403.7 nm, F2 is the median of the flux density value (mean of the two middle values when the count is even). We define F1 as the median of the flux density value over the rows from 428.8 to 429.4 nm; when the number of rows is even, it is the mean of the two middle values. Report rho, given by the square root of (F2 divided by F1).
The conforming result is 1.11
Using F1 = 26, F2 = 32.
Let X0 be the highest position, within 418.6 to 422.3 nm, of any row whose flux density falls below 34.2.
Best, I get 421.644 nm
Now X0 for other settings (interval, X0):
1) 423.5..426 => 425.938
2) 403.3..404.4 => 404.339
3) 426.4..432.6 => 432.460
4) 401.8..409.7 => 408.457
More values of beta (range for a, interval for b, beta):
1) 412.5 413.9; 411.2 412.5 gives 2.9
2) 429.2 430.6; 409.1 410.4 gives 5.2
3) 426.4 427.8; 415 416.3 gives 4.6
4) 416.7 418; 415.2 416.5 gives 2.7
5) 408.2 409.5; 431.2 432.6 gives 5.0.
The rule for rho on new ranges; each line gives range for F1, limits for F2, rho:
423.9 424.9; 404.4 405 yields 0.89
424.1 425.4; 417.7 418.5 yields 1.05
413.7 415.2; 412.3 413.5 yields 0.97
